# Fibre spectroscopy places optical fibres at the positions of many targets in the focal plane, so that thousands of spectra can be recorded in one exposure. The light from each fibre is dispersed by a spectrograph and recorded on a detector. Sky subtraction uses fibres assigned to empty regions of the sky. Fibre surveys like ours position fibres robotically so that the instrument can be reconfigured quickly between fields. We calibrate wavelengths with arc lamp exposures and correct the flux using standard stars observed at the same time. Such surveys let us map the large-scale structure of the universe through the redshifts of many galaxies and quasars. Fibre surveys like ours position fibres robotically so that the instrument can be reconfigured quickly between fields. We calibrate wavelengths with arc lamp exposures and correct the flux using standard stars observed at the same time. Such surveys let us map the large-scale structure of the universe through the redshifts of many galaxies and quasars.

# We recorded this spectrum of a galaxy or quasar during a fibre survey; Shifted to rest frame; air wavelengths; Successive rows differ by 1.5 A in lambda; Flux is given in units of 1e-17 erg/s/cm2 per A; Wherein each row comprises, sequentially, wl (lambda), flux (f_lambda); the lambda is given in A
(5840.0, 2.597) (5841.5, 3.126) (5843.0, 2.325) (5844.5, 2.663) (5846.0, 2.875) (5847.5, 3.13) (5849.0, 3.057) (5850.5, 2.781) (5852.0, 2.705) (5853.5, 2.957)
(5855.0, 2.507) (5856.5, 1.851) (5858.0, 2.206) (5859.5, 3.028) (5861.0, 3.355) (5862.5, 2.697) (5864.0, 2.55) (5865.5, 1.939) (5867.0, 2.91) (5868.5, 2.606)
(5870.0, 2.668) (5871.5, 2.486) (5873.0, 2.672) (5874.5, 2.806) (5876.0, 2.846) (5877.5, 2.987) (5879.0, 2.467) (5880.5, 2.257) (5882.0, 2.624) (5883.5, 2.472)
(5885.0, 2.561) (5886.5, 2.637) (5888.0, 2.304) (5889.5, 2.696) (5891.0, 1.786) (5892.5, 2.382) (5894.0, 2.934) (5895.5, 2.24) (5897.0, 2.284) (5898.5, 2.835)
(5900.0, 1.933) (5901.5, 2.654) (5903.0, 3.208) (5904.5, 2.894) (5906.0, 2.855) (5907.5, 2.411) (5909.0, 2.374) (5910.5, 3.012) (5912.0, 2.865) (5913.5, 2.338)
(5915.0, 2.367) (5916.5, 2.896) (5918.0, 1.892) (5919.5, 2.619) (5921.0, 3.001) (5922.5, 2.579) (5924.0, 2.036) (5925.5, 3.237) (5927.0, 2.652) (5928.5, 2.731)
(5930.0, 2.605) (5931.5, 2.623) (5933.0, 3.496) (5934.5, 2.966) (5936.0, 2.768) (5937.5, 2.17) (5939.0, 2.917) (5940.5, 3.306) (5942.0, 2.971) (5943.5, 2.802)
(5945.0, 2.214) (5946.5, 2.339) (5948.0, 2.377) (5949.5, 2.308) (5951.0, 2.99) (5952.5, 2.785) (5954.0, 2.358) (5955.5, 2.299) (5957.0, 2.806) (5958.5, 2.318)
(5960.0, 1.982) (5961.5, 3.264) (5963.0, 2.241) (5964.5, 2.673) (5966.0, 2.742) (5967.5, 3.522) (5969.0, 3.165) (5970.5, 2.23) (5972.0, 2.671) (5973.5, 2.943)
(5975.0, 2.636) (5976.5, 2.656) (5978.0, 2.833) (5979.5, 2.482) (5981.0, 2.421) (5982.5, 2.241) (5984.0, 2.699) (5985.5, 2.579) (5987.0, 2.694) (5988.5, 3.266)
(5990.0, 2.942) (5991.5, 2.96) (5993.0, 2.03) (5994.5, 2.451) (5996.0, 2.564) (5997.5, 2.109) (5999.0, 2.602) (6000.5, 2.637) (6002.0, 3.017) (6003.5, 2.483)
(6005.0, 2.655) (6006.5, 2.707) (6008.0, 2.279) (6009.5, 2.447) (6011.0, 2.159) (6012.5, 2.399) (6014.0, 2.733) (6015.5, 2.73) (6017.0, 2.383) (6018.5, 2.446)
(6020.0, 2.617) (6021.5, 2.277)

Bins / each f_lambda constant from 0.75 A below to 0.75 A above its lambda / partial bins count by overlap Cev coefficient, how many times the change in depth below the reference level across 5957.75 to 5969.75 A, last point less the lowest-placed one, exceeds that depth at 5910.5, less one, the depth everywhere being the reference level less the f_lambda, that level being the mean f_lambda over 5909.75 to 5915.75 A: 1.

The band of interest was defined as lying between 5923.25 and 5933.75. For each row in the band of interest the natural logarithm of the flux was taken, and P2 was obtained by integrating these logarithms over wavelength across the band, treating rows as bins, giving 11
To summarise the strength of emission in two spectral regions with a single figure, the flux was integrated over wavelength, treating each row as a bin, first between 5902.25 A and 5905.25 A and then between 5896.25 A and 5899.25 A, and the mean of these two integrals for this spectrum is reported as 8.4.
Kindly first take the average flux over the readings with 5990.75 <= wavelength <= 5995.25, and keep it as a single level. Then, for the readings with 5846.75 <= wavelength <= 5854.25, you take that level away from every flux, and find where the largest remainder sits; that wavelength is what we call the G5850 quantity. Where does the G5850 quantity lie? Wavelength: 5847.5 A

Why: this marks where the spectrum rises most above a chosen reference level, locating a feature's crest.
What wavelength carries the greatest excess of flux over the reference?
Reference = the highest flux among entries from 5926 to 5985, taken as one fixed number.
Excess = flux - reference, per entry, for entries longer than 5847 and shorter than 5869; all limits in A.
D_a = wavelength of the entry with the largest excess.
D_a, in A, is 5861.0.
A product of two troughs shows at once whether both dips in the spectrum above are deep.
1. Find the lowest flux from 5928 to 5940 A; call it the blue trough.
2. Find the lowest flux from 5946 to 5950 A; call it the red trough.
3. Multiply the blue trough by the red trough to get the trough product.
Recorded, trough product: 5.0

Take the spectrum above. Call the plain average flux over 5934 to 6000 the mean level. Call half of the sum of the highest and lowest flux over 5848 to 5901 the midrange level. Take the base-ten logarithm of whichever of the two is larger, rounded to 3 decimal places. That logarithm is 0.422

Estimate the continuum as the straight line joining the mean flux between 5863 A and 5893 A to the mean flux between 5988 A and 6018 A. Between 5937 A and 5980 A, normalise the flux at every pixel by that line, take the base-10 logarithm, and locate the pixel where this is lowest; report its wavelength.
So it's 5960.0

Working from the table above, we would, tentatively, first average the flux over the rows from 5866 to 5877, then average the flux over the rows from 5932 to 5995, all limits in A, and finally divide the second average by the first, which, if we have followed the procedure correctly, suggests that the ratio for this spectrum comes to 0.99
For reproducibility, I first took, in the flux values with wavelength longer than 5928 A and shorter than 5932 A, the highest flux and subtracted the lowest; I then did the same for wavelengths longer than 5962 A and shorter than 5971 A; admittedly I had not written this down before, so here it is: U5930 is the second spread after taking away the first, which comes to 1.2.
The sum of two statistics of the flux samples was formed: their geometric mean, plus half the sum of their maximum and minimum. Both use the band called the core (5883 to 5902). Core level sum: 4.78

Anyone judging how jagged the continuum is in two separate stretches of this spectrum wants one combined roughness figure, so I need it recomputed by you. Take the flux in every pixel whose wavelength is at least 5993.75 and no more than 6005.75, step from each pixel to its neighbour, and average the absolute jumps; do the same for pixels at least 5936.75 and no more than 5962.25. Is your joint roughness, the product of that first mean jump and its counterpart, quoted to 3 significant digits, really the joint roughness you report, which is 0.126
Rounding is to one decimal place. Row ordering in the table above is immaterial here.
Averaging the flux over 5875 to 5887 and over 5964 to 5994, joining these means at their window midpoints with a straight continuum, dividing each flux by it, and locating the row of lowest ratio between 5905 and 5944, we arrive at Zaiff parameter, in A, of 5918.0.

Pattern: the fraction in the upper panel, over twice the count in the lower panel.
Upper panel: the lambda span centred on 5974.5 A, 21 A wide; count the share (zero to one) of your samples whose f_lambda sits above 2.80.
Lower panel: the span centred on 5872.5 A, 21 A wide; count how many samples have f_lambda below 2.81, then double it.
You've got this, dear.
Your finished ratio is 0.013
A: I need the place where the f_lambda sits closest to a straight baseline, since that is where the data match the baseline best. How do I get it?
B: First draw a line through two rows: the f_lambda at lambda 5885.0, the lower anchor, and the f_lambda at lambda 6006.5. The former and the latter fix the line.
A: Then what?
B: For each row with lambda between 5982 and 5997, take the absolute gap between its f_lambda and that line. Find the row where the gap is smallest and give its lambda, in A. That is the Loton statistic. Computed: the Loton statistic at 5987.0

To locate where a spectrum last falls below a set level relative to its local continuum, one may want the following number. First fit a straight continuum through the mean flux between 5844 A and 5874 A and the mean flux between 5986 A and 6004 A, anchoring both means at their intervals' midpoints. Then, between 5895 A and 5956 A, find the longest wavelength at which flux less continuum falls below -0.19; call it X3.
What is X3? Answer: 5955.5 A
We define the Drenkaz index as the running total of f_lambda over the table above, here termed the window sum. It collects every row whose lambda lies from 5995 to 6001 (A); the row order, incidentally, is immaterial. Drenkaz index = 9.9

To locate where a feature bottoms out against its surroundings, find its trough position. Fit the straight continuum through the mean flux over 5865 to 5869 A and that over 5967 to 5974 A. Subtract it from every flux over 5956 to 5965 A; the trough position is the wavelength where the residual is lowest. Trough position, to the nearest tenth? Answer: 5960.0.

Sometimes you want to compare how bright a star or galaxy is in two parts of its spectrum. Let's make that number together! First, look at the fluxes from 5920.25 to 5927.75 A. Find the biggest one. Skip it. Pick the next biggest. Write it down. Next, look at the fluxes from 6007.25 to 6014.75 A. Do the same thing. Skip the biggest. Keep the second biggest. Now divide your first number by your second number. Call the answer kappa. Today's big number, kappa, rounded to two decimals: 1.23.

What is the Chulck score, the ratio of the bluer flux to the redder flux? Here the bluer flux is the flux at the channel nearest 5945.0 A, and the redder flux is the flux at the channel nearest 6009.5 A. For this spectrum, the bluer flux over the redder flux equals 0.90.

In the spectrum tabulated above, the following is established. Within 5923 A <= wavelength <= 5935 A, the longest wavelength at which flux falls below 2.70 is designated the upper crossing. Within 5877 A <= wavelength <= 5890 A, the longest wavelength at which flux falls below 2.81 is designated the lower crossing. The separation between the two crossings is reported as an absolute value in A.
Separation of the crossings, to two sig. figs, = 42 A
